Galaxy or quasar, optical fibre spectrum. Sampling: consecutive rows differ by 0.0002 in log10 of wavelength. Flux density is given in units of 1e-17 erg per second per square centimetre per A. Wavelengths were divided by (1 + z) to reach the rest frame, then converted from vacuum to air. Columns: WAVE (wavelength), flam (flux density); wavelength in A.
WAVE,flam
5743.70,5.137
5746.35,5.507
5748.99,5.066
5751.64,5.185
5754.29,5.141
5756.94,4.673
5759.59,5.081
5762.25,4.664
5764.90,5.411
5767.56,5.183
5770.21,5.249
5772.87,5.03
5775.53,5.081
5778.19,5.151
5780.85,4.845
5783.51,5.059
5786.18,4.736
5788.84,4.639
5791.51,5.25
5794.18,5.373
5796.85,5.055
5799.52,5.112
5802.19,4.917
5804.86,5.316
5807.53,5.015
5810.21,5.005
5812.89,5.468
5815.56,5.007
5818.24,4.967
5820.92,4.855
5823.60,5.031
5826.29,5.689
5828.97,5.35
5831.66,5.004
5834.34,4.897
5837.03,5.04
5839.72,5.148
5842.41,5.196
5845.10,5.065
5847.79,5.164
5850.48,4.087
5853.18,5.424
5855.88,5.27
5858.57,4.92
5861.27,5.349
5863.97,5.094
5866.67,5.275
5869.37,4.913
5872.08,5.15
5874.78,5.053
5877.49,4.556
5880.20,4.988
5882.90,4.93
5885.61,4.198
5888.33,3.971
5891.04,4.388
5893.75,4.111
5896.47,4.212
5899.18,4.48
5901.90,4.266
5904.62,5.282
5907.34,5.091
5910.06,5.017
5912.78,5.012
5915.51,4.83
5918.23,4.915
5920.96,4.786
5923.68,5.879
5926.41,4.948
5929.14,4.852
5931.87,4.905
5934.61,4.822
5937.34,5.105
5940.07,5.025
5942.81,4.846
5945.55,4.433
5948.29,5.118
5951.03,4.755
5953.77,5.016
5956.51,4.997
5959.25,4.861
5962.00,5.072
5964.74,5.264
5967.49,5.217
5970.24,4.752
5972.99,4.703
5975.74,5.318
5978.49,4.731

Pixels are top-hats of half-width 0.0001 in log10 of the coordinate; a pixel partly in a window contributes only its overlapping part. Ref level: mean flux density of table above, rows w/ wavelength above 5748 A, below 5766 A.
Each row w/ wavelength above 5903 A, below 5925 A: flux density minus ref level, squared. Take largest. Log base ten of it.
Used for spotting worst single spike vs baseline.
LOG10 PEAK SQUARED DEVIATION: -0.14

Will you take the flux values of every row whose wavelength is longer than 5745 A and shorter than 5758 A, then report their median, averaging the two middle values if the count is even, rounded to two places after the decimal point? 5.14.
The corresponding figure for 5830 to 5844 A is 5.04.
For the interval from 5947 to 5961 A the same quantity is 5.00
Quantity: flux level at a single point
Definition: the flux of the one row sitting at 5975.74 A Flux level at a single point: 5.318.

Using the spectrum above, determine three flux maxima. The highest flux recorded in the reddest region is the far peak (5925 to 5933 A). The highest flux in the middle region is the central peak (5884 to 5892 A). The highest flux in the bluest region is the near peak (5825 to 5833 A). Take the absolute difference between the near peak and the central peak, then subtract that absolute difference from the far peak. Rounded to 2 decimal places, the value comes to 3.65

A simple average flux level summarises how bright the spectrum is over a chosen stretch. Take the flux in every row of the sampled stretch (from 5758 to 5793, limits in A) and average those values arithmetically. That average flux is 5.0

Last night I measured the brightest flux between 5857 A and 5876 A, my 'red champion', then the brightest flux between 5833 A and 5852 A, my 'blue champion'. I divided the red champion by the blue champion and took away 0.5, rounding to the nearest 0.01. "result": 0.53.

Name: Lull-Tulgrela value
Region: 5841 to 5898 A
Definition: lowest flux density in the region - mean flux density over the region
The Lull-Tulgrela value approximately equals -0.85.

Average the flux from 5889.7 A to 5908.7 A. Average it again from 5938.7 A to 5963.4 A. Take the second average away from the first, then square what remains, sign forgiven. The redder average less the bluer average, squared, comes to 0.13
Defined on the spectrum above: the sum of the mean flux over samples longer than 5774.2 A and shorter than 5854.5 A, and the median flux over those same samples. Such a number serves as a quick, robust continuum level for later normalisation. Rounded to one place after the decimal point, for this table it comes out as 10.1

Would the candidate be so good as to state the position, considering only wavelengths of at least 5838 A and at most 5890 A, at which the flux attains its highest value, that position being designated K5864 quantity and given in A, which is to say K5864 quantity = 5853.18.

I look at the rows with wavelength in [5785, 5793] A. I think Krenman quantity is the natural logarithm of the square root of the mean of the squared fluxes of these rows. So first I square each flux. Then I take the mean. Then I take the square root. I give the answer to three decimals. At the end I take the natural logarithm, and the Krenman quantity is 1.586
